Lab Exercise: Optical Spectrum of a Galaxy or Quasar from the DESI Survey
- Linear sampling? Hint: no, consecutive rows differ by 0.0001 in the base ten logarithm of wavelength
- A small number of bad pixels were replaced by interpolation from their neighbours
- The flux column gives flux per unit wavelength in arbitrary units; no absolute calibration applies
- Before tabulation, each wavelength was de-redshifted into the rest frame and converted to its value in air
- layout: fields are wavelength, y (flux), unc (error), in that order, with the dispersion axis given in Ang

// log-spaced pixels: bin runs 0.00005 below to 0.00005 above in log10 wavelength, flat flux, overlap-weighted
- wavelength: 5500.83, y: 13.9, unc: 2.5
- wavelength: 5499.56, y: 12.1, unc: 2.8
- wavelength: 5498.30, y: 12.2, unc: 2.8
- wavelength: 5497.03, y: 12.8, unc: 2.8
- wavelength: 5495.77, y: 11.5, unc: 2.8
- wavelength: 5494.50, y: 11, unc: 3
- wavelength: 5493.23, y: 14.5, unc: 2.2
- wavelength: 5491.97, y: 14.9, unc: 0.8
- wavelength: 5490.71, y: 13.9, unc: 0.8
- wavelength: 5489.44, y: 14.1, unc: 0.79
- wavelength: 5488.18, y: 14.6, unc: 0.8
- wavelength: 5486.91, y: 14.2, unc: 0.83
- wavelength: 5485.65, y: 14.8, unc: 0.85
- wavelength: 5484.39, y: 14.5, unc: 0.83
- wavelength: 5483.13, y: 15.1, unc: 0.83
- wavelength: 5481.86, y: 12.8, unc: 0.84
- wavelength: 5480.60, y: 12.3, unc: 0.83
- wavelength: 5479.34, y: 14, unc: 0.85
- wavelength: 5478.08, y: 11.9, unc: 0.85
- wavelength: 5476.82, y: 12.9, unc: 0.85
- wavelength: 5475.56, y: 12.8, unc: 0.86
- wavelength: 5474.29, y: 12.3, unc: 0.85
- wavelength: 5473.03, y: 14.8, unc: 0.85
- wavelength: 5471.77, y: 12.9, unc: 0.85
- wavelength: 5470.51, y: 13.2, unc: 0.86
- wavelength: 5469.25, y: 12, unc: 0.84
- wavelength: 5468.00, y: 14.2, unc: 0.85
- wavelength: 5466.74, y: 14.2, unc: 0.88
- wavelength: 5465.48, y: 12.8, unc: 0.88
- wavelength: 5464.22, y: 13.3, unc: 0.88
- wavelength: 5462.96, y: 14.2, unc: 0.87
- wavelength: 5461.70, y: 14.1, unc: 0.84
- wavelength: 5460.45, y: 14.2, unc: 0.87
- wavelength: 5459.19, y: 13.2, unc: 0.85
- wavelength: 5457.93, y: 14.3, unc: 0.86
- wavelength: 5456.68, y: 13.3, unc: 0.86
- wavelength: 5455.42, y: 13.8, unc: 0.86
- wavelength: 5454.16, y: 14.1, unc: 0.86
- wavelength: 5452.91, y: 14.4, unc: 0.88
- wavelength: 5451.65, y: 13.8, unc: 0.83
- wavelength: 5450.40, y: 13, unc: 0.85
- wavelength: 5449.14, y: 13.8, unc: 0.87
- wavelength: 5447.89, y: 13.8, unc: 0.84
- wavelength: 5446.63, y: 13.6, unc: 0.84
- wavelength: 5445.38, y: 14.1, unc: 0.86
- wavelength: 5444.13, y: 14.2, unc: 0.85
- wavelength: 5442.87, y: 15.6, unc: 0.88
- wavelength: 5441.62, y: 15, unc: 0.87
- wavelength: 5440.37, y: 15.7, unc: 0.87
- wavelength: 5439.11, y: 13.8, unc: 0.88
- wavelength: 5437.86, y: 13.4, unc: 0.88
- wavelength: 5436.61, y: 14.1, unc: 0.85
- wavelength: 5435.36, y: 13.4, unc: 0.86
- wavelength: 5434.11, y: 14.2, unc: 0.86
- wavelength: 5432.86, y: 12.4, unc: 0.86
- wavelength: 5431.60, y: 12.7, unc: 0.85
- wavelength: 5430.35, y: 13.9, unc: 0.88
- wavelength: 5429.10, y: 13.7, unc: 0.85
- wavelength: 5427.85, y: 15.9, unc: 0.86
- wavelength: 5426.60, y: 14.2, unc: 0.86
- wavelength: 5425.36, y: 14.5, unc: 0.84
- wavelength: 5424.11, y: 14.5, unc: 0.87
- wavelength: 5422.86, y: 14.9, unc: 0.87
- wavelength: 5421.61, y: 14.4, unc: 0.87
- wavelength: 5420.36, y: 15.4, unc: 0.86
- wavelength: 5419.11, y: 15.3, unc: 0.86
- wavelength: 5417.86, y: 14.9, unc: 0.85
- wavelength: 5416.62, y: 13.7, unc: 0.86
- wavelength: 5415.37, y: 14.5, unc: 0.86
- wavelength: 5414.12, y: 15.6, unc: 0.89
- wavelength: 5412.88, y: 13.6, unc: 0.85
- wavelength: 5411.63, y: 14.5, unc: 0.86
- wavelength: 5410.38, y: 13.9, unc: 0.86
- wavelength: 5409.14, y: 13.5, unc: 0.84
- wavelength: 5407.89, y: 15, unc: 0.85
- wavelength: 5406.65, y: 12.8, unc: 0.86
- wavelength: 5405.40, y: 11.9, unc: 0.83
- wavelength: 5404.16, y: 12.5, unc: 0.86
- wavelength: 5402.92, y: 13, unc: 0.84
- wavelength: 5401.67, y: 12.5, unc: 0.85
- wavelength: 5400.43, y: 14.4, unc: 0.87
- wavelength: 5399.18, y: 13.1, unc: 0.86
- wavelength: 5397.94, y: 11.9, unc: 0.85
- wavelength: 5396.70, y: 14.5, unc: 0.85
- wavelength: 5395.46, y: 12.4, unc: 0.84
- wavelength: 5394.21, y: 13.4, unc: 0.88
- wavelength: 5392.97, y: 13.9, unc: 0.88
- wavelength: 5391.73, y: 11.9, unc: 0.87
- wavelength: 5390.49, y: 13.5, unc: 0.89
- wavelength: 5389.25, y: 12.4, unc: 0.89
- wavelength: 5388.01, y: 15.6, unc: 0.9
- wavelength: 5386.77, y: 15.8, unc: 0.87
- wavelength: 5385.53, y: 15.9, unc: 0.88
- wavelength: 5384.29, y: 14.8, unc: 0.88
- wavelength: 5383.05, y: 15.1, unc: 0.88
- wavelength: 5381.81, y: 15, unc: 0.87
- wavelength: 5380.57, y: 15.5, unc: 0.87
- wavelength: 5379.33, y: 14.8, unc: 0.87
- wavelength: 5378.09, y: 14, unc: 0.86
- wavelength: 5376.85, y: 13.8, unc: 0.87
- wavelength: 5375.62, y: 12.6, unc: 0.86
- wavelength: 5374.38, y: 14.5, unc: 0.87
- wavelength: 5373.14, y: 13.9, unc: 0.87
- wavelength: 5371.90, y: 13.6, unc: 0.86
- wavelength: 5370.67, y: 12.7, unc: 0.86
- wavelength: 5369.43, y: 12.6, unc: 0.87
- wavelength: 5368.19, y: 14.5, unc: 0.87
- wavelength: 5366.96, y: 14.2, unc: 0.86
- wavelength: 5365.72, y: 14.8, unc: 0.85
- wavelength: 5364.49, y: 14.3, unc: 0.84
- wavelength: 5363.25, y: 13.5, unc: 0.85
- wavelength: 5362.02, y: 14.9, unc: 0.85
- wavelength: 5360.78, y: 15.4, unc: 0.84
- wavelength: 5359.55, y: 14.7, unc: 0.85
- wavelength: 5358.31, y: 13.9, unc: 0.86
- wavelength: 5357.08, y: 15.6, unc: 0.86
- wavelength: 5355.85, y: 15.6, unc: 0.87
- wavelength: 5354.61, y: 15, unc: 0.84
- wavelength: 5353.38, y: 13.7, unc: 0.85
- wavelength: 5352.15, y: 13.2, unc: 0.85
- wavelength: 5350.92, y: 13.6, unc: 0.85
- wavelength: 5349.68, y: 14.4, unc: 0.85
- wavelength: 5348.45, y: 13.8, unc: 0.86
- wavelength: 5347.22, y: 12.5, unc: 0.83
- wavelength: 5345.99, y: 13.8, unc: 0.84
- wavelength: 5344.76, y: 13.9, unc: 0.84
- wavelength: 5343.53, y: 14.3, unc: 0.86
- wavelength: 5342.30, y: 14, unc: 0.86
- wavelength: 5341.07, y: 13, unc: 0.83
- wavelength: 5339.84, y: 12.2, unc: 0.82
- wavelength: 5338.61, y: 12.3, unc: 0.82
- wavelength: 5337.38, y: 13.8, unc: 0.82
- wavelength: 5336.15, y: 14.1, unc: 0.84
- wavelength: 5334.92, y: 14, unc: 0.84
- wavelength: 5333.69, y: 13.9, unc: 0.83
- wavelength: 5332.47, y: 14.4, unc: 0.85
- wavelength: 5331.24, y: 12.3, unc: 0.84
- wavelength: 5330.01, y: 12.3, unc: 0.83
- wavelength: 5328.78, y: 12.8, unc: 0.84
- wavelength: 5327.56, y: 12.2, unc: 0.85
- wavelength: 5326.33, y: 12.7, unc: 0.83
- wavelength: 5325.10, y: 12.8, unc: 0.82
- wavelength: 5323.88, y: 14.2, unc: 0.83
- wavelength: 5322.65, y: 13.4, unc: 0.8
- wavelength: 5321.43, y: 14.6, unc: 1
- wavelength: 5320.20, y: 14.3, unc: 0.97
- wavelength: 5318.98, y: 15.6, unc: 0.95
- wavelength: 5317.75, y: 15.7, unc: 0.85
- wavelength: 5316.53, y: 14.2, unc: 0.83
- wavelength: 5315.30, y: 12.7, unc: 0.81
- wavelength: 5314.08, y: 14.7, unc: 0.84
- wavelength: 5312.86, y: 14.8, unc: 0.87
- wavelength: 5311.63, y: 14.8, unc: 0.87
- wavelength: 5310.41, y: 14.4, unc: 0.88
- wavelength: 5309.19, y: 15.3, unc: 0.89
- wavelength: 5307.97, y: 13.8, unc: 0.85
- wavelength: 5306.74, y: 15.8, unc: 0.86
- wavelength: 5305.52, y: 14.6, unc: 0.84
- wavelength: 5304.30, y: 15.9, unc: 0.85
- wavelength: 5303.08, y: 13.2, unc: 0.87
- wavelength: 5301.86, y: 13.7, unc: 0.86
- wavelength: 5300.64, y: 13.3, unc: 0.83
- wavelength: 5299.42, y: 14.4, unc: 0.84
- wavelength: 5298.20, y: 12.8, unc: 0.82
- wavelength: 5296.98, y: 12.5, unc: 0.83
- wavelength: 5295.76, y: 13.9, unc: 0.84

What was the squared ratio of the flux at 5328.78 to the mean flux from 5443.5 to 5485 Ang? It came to 0.89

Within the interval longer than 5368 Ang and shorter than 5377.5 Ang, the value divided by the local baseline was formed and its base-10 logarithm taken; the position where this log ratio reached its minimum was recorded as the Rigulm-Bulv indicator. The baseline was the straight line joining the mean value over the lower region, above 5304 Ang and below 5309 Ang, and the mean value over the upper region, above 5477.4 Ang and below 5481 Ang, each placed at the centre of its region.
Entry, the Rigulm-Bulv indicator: 5369.43 Ang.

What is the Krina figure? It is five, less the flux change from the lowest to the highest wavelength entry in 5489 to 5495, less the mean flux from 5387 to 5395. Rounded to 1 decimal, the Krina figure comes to -5.4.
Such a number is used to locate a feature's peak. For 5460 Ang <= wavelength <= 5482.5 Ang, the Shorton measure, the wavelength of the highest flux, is 5473.03 Ang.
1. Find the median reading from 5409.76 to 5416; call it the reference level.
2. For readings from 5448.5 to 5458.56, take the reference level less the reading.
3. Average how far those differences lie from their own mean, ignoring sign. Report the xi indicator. 0.341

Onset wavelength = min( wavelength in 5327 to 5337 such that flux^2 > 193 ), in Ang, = 5332.47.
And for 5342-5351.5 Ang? 5342.30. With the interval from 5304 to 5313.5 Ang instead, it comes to 5304.30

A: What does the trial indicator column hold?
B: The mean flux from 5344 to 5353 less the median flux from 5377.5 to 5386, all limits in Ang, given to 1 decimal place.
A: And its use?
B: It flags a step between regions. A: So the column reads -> -1.4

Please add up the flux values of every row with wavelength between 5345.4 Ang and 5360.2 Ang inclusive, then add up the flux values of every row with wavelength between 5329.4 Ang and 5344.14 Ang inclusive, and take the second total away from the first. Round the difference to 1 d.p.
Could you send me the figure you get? 9.2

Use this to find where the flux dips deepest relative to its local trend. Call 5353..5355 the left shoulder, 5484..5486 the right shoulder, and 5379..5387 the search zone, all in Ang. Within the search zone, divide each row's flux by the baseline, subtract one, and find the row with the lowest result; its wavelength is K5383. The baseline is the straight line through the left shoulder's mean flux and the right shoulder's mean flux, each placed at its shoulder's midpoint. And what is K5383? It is 5384.29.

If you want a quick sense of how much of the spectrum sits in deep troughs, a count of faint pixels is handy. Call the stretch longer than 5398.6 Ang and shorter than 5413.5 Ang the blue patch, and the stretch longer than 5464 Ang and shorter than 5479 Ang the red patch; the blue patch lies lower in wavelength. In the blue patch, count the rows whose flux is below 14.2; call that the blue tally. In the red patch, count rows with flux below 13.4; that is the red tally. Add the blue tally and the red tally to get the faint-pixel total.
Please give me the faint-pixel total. 18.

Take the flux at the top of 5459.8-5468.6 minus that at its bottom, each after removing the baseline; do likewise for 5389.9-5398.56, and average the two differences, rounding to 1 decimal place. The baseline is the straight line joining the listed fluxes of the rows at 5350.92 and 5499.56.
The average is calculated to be -0.7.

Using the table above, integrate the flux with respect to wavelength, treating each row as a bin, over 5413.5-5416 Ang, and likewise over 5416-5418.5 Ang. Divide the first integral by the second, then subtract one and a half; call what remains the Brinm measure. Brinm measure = -0.45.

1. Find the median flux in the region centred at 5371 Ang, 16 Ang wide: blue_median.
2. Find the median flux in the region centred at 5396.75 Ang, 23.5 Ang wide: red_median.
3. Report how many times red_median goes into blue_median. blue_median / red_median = 1.06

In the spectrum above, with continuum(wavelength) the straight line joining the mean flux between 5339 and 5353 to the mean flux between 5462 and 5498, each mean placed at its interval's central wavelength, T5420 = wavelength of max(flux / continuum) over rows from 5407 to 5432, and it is 5427.85 Ang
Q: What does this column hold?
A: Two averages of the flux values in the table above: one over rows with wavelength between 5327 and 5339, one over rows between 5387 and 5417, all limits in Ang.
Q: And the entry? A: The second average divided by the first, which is 1.02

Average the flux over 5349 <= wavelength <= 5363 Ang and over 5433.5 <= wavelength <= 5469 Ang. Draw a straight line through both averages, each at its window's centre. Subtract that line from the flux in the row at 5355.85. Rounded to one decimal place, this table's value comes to 1.1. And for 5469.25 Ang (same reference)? -1.9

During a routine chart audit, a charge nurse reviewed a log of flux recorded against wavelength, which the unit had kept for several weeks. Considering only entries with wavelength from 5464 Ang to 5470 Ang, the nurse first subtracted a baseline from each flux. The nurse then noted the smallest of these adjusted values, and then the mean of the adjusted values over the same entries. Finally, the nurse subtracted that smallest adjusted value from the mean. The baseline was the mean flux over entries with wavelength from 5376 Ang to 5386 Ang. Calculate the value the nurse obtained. 1.30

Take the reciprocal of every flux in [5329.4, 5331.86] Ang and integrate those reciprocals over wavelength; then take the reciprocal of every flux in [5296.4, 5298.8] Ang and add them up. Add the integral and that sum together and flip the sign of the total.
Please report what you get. -0.36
